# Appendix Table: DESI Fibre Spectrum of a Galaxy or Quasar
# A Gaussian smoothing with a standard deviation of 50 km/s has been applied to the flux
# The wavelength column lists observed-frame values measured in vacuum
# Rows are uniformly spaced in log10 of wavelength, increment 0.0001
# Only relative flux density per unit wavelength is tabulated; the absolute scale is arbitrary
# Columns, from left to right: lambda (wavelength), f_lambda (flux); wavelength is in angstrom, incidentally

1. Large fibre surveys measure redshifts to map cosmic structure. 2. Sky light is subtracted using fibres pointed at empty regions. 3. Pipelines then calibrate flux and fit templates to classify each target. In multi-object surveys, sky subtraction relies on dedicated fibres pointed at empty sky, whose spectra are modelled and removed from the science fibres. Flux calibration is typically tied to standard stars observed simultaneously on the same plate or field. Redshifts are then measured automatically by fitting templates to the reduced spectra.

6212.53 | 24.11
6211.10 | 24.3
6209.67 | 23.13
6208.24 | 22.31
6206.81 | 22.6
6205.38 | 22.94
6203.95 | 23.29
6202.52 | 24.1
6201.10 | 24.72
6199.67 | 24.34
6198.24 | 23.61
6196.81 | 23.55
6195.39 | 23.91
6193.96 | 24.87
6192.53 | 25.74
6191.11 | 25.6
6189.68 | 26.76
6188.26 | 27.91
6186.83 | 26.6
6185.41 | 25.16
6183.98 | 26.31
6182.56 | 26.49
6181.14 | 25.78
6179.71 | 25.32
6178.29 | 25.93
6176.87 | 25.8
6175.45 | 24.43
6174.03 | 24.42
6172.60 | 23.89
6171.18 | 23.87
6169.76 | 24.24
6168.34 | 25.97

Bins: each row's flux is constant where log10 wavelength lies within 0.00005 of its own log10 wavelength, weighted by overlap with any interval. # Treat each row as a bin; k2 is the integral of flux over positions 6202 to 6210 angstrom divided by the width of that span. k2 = 23.0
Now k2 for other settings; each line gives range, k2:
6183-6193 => 26.3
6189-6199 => 24.8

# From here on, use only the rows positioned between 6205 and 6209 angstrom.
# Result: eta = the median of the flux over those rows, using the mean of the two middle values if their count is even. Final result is 22.6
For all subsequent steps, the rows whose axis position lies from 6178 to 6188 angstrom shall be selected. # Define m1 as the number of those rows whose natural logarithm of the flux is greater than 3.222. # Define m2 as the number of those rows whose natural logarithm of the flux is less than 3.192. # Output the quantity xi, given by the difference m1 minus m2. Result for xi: 7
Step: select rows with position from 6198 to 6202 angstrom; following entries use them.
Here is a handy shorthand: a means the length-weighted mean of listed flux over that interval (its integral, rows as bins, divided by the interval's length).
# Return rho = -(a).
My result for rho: -24.3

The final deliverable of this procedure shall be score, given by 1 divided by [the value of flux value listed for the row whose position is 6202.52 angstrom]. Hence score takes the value 0.0415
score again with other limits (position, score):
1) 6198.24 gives 0.0424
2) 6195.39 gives 0.0418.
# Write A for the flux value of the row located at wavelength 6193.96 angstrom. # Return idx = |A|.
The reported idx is 24.9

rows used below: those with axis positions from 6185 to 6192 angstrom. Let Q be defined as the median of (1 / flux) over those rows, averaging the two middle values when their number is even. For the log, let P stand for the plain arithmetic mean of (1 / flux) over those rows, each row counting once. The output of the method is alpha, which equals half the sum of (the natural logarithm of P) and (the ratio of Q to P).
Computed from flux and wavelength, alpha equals -1.14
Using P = 0.0379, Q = 0.038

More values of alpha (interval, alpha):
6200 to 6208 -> -1.07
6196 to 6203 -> -1.09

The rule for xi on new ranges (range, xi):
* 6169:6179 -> -1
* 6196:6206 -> -5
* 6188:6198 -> 2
